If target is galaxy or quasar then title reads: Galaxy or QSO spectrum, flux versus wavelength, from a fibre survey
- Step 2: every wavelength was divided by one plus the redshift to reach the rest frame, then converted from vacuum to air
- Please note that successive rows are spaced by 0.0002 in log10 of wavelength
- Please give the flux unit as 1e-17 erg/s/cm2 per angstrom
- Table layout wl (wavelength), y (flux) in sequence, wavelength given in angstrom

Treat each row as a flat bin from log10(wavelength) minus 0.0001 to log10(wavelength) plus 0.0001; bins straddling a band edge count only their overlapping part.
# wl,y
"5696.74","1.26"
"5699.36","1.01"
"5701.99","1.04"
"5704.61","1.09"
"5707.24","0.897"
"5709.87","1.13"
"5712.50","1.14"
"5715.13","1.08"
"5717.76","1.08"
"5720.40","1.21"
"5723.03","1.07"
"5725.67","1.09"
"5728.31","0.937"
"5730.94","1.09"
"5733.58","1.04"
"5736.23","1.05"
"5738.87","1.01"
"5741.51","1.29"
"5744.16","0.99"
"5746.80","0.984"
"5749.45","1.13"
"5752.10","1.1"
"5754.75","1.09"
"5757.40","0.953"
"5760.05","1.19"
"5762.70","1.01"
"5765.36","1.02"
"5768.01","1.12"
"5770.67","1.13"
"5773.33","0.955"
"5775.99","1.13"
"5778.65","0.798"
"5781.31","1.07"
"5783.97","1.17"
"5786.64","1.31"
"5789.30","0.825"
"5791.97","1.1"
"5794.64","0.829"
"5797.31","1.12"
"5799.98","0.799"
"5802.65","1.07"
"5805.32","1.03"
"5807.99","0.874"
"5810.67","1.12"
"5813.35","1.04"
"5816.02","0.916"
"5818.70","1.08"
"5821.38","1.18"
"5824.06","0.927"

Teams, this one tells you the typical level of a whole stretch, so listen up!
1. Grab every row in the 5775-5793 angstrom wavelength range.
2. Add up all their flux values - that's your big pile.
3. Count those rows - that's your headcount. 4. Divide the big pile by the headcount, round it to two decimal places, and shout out 1.06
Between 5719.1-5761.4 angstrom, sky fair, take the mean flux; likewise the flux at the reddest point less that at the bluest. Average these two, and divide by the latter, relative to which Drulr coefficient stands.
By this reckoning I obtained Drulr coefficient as -26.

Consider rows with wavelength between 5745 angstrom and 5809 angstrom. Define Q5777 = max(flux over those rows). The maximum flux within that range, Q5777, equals 1.31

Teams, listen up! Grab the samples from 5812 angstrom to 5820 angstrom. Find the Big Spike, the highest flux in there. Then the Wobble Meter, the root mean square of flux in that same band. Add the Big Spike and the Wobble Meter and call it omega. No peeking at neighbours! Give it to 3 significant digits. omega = 2.09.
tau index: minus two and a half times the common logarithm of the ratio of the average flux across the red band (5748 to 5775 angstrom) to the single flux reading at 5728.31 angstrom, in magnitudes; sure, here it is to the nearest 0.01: -0.14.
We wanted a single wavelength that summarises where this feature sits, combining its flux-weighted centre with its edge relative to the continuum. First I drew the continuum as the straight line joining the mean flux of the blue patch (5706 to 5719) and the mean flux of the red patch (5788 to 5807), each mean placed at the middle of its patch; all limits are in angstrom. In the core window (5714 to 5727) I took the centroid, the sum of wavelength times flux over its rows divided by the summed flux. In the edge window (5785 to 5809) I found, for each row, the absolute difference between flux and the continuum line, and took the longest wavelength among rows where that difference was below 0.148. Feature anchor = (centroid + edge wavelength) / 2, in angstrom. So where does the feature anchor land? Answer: 5764.2 angstrom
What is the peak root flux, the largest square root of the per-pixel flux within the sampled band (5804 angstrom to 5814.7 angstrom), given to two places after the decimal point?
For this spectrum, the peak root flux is 1.06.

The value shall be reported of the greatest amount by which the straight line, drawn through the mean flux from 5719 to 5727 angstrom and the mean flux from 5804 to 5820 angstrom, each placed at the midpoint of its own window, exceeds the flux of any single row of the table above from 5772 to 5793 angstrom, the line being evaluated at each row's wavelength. 0.254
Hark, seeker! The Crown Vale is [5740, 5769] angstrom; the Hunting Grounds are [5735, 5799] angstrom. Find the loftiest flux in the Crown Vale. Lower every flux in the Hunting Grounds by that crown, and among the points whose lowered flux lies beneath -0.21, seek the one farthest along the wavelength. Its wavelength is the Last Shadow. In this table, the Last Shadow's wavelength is 5794.64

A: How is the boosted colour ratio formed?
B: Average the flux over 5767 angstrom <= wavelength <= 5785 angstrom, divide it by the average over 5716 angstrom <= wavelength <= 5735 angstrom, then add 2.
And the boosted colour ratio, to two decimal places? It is 2.98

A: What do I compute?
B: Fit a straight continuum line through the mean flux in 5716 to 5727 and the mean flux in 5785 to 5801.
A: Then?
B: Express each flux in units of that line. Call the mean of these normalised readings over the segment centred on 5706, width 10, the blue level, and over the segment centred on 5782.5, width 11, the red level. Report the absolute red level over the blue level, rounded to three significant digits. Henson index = 1.17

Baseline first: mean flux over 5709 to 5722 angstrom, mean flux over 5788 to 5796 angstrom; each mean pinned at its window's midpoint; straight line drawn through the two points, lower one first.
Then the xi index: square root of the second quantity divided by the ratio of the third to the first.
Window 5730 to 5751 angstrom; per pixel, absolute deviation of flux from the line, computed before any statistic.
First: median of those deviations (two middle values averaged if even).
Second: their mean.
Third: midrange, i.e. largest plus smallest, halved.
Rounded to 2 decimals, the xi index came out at 0.18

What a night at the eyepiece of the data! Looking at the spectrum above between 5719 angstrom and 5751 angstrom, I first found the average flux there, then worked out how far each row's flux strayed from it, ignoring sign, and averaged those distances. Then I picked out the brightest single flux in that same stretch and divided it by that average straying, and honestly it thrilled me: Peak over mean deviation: 18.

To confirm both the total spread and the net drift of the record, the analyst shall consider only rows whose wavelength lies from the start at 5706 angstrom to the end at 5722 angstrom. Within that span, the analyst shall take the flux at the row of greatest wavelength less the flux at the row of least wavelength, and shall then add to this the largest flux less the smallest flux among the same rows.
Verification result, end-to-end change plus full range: 0.63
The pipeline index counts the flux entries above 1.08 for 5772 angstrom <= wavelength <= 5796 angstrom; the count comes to 4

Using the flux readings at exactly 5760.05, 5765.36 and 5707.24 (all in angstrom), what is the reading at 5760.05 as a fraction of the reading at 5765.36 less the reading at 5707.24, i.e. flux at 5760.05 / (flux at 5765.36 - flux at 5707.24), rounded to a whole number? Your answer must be 10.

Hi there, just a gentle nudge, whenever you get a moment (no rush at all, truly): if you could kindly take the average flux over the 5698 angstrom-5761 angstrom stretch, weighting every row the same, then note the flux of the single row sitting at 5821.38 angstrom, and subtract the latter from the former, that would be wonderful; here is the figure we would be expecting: -0.110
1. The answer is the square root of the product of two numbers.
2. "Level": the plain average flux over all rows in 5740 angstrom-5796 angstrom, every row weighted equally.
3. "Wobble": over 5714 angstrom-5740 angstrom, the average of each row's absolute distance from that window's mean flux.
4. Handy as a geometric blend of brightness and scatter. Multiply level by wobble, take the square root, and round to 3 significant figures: 0.218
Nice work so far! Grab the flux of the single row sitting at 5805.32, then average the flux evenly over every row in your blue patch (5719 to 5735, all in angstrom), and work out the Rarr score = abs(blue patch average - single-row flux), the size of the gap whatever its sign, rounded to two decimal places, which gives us 0.04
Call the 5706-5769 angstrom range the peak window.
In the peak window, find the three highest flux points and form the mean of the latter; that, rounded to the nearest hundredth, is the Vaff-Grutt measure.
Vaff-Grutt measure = 1.23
